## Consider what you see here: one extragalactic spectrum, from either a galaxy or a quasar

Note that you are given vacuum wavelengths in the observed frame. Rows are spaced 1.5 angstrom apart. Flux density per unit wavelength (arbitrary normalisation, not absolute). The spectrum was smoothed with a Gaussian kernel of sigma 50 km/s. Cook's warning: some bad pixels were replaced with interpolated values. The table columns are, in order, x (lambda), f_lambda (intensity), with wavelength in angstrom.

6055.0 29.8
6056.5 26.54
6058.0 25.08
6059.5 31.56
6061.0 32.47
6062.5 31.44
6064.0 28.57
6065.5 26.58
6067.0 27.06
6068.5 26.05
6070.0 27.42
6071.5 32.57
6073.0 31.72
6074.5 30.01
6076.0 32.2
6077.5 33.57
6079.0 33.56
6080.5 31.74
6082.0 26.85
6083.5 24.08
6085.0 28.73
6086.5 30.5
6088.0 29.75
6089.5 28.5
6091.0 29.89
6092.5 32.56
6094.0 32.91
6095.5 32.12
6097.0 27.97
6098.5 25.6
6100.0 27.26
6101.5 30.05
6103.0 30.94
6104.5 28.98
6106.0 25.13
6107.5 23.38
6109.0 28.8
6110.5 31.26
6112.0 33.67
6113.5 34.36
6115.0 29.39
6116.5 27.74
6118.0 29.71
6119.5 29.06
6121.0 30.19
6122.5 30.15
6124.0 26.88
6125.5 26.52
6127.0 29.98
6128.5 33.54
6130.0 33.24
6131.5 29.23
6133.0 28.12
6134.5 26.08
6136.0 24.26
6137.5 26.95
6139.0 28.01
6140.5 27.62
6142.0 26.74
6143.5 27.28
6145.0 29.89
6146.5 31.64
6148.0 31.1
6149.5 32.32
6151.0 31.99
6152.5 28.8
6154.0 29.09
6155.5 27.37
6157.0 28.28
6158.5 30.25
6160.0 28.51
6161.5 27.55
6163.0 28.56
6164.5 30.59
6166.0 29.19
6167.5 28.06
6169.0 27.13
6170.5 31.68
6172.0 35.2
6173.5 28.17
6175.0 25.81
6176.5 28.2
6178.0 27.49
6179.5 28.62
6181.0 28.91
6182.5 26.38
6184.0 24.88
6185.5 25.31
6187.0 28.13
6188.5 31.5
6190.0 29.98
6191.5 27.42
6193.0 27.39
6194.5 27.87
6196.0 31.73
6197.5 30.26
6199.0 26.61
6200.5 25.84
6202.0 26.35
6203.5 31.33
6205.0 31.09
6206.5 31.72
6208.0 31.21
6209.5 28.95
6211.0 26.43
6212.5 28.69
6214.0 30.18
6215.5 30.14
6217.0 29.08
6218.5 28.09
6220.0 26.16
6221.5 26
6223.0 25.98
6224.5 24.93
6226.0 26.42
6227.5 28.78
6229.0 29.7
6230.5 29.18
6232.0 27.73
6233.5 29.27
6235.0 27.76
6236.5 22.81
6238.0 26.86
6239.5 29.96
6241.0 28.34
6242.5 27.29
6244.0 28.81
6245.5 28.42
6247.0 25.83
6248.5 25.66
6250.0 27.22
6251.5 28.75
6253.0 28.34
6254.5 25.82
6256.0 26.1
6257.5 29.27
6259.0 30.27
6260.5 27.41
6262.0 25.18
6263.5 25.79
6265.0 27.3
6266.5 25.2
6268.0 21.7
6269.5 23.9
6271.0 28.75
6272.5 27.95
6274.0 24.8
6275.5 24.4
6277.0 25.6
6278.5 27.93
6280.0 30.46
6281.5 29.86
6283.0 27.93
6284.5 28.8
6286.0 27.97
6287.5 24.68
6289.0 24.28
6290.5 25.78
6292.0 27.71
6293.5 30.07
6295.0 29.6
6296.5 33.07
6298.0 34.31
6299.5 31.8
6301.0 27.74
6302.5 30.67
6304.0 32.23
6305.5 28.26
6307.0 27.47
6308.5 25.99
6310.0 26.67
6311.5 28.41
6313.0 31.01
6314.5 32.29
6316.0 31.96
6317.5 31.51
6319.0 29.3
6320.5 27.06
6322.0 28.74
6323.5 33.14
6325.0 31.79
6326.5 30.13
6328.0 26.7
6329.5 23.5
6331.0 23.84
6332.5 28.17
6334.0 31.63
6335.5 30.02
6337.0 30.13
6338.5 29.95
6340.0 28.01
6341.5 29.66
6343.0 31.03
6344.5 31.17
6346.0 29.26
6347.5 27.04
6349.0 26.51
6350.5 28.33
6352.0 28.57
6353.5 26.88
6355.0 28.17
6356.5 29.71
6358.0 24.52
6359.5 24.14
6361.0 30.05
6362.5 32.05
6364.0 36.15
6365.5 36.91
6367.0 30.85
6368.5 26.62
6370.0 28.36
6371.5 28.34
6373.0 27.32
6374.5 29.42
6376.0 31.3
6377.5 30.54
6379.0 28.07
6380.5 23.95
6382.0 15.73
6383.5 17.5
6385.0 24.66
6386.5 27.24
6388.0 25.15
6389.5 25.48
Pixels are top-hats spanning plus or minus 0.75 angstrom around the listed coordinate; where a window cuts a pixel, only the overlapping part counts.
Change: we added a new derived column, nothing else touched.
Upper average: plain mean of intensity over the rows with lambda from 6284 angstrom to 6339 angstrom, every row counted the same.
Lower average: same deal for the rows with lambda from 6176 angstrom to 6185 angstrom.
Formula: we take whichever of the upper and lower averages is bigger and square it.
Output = 846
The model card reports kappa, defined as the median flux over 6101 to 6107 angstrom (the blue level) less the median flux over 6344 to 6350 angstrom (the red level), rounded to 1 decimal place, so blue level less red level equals 1.4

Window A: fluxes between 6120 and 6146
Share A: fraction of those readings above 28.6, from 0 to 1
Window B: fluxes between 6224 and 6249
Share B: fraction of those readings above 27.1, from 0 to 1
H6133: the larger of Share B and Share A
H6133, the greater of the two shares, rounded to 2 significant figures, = 0.65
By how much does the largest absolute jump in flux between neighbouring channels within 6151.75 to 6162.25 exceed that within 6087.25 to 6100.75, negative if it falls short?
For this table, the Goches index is -2.2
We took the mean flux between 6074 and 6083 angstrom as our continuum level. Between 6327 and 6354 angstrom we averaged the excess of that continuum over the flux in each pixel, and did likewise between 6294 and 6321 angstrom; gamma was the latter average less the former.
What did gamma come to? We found -1.6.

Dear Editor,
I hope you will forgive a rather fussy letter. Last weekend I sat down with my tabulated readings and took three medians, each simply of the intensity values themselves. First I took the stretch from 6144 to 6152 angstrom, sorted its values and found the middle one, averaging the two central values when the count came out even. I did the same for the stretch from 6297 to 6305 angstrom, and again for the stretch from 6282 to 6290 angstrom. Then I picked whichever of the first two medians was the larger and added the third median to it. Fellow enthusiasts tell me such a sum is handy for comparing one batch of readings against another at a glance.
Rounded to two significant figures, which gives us 60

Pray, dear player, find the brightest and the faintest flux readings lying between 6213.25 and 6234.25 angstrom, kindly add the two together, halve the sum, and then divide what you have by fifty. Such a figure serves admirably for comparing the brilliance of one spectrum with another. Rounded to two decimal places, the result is 0.55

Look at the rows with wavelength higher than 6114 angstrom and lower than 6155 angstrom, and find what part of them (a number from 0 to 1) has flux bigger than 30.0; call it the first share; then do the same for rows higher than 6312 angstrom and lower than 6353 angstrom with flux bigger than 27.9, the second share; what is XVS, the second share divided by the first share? 2.6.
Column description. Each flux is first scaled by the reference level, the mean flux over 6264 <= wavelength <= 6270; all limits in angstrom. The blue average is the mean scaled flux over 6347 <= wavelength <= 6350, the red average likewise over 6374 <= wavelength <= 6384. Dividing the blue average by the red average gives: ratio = 1.06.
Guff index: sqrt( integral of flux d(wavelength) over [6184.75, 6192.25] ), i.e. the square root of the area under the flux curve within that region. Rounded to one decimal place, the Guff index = 14.6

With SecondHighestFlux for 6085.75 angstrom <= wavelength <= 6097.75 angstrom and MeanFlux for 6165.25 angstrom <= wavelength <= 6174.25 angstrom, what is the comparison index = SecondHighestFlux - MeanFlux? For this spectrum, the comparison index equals 2.7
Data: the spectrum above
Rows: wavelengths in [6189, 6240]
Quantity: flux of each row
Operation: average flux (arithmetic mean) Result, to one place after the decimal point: 28.3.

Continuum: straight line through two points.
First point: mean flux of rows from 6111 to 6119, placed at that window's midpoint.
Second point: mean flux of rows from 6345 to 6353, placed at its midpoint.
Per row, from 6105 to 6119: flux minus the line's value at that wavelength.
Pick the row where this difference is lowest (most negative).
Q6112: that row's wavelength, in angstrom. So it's 6107.5 angstrom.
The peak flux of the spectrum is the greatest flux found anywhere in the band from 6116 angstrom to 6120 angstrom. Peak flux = 29.71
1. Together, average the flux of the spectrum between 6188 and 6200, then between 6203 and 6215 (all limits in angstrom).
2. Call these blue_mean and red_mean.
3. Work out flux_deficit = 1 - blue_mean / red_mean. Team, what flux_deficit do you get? 0.03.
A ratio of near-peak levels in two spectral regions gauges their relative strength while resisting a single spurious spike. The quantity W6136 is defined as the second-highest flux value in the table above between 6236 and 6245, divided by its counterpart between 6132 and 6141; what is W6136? 1.03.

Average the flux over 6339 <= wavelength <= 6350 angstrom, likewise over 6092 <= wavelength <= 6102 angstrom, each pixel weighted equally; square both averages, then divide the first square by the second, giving 0.95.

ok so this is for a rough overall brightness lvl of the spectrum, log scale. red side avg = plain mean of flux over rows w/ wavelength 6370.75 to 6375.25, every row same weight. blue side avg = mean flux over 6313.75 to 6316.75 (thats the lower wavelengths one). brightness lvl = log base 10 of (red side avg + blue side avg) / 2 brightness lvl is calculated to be 1.48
